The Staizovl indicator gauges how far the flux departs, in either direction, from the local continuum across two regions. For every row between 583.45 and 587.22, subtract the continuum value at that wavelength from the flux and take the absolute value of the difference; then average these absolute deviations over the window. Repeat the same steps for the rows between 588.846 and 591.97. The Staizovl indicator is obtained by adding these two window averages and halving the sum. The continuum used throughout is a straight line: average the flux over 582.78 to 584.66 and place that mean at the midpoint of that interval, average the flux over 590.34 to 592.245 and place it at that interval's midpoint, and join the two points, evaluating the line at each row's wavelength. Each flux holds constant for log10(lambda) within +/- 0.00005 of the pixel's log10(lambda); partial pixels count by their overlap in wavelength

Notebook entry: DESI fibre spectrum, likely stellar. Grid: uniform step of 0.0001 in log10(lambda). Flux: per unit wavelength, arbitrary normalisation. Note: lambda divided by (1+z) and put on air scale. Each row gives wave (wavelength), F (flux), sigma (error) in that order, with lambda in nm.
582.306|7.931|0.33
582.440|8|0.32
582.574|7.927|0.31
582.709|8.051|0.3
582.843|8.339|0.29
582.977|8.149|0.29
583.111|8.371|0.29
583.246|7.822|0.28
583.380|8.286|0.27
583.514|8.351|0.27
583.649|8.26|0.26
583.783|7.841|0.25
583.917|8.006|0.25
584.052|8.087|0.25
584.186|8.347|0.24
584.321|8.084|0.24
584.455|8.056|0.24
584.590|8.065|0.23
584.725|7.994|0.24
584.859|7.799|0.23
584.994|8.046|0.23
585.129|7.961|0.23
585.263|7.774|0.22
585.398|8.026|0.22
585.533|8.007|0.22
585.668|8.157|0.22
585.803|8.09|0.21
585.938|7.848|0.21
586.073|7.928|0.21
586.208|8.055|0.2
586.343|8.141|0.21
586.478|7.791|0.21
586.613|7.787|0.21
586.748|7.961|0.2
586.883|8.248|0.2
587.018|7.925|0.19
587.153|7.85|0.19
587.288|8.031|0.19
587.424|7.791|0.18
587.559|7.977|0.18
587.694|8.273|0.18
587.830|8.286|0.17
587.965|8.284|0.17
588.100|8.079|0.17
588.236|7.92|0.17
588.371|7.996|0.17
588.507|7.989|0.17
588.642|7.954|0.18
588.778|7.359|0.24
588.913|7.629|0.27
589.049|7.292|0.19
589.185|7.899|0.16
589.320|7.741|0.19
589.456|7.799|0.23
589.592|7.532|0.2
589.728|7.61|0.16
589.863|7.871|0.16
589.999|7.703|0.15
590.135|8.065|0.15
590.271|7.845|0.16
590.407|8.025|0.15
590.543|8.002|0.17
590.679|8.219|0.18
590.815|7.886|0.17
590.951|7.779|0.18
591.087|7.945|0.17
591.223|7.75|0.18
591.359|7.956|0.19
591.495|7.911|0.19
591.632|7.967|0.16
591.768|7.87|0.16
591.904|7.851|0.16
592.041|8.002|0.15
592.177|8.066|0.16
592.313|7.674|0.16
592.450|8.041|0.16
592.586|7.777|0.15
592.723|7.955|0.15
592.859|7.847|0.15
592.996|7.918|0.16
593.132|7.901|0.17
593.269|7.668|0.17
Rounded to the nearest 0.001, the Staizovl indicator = 0.162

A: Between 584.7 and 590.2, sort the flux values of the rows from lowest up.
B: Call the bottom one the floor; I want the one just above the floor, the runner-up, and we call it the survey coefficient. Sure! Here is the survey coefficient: 7.359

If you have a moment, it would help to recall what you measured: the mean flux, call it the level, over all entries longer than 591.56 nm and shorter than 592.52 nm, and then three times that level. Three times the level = 23.8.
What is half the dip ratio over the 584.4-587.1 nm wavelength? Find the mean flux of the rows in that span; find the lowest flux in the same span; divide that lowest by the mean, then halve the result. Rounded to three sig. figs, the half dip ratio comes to 0.487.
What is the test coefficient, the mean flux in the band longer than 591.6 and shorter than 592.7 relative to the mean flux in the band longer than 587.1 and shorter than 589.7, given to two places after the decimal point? 1.00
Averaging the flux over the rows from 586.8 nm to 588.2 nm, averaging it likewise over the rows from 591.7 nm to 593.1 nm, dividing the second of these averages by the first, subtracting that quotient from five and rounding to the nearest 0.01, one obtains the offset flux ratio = 4.02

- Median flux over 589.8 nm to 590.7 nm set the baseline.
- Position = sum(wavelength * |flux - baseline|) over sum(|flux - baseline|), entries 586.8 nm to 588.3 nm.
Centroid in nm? 587.57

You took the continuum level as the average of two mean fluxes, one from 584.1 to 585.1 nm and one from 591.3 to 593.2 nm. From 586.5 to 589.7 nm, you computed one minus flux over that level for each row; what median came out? 0.007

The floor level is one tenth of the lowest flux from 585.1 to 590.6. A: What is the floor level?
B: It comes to 0.729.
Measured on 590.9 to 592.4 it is 0.767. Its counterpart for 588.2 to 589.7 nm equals 0.729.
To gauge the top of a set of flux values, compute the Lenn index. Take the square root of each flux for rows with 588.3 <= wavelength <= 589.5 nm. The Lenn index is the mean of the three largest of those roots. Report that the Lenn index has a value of 2.825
